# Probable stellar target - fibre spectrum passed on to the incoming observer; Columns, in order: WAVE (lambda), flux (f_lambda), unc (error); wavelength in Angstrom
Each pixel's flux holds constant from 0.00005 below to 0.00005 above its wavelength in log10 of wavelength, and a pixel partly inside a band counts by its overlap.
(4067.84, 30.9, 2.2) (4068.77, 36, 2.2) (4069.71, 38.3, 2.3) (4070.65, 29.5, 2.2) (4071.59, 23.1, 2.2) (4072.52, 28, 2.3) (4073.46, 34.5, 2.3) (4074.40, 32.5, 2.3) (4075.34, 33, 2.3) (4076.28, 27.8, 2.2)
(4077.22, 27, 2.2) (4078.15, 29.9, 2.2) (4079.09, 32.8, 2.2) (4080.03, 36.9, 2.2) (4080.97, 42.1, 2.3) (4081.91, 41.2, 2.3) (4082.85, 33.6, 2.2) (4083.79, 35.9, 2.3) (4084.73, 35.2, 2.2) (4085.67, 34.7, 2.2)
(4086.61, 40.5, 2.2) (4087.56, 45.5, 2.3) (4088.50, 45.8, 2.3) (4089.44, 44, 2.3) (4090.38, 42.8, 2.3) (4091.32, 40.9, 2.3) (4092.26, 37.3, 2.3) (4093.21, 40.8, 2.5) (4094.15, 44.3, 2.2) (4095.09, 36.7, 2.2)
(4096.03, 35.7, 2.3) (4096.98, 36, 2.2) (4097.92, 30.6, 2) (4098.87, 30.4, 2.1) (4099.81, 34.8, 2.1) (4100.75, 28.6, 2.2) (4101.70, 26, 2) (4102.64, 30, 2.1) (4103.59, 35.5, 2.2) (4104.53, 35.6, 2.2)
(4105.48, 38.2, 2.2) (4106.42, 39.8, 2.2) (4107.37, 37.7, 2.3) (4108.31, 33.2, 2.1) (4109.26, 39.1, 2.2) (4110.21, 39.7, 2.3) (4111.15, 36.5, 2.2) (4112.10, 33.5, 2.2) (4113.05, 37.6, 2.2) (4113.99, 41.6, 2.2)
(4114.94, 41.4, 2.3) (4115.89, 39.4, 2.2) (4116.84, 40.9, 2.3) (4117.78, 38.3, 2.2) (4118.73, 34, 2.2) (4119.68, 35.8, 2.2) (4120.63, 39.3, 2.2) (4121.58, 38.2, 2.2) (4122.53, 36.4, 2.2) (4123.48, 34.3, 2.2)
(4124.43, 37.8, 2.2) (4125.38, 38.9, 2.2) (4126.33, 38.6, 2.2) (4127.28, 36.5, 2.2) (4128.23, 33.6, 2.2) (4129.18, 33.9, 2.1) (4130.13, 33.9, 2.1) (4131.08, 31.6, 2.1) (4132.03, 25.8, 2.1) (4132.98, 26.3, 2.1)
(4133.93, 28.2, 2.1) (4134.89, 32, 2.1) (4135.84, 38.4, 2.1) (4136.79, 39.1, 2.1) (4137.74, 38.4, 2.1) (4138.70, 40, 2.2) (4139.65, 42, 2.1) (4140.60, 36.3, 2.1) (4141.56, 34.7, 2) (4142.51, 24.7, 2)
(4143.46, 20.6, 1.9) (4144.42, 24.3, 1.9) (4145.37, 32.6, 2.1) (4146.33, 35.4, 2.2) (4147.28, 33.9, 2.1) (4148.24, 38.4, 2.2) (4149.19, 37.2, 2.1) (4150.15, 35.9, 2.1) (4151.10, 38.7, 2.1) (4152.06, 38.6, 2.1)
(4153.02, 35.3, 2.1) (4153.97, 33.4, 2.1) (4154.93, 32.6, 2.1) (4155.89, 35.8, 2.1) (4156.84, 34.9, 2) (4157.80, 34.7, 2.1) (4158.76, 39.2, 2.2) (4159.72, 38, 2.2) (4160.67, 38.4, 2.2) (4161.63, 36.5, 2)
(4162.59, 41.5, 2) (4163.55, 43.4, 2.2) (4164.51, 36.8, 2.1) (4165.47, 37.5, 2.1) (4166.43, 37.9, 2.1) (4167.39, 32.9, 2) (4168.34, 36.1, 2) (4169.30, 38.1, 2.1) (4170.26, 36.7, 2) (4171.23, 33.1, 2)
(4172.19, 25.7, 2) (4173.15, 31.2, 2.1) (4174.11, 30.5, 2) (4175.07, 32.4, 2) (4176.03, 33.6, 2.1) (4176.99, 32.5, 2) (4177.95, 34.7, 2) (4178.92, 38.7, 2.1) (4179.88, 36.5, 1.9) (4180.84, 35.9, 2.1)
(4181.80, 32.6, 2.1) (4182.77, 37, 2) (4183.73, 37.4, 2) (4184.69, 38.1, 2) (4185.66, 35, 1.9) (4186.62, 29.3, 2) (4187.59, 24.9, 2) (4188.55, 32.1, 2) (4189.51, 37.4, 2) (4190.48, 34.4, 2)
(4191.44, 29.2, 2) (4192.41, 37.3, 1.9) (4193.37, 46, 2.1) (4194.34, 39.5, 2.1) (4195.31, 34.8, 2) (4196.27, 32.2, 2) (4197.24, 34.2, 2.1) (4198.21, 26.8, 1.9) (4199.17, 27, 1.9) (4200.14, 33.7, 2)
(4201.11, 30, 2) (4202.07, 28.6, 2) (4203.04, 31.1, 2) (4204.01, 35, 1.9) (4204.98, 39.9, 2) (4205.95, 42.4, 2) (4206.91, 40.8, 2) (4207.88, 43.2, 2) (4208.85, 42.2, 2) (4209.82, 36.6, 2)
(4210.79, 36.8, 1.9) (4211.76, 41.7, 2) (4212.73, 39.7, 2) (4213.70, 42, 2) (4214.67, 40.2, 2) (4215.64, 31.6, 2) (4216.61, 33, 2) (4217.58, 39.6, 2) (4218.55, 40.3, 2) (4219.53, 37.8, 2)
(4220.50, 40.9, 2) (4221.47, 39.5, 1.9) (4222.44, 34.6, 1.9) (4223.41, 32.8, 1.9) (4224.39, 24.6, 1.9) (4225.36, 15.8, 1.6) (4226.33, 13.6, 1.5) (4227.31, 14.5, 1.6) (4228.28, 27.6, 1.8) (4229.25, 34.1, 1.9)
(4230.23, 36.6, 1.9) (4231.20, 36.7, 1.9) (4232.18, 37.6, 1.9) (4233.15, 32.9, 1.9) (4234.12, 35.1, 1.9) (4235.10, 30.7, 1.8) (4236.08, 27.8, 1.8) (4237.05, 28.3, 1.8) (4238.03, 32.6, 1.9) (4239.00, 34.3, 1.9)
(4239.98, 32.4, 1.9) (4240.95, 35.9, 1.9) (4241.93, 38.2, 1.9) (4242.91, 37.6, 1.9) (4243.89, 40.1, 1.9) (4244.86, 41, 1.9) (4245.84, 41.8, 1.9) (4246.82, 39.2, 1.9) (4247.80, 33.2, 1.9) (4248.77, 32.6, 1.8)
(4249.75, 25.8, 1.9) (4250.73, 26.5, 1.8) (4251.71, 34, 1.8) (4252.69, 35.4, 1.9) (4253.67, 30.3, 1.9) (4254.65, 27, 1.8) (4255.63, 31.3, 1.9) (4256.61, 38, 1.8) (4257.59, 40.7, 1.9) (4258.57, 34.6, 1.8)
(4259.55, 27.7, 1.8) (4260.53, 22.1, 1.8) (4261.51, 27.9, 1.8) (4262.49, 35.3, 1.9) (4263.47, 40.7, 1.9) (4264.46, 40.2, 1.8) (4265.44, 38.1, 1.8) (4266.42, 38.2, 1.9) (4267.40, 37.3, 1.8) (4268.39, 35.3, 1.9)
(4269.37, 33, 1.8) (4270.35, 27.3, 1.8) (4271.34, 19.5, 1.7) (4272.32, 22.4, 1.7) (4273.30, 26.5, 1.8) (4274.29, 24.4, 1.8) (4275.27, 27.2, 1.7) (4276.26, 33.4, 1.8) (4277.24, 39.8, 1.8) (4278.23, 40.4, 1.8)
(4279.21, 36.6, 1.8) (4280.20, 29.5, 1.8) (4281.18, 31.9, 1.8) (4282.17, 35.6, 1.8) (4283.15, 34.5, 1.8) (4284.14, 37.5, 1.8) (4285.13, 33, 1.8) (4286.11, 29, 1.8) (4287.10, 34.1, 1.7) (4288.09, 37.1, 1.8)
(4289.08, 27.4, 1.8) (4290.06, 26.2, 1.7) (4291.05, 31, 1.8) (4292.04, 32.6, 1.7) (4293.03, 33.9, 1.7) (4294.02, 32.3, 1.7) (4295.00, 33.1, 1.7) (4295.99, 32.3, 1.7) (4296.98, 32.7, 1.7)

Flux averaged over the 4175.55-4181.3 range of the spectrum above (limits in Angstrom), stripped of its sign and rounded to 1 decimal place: 35.3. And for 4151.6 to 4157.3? 35.1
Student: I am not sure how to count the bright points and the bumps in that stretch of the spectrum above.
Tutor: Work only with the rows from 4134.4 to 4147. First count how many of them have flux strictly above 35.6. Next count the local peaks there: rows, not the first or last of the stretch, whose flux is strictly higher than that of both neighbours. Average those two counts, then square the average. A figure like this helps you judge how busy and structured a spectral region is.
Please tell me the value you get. 16.0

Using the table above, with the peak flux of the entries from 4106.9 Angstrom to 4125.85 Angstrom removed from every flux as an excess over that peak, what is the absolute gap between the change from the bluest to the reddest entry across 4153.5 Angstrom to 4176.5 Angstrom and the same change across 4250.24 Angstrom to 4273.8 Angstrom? 0.2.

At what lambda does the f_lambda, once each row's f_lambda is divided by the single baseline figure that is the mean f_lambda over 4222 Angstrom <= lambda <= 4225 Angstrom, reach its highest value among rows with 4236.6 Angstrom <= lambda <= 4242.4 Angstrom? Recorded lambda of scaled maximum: 4241.93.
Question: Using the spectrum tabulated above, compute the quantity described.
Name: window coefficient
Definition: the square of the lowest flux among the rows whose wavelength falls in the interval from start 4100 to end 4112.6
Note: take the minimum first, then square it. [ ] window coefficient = 676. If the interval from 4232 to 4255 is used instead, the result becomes 666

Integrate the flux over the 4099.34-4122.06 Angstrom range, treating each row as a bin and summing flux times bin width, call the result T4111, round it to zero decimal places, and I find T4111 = 828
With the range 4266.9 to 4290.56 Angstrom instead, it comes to 748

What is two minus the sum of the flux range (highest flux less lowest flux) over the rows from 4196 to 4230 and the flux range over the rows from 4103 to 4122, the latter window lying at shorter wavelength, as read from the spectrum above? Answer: -36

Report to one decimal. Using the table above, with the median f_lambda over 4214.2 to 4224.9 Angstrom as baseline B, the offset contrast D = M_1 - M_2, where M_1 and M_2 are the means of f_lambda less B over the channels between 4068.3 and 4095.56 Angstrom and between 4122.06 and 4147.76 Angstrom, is 2.6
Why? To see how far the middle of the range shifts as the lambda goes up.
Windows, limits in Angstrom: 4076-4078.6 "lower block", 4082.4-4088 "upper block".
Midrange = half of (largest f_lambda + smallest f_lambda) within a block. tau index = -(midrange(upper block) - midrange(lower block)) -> -11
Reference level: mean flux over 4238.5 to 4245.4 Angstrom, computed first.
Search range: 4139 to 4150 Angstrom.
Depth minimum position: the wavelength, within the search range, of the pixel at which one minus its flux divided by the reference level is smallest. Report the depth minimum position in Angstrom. 4139.65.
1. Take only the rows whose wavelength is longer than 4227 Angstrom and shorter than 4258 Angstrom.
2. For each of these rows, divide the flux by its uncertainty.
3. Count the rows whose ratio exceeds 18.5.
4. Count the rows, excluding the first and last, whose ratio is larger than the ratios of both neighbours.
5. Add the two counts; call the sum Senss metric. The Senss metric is 21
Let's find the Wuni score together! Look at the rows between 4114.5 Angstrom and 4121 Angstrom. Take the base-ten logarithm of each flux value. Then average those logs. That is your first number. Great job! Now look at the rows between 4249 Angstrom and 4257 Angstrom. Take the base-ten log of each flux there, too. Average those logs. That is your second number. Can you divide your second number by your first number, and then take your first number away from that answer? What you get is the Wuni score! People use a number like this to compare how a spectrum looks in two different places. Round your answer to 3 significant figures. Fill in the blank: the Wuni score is -0.644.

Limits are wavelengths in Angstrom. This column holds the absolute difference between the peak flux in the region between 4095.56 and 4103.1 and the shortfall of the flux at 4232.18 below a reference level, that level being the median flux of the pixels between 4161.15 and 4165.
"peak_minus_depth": 34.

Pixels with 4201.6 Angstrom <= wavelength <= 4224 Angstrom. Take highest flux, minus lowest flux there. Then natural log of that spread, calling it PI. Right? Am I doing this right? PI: 2.7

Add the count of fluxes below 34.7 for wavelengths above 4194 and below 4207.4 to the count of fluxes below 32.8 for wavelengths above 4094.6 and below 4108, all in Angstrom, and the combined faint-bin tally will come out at 13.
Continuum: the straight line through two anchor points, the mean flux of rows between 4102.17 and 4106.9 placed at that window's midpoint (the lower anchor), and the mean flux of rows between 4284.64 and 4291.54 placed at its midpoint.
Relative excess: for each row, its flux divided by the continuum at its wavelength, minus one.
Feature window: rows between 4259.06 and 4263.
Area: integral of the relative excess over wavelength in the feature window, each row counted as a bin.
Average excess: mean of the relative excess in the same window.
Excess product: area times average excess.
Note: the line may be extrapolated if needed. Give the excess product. 0.05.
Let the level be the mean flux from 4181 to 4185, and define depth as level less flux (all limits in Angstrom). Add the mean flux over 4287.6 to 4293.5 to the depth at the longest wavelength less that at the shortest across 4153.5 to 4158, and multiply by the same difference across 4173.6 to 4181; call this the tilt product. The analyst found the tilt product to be -162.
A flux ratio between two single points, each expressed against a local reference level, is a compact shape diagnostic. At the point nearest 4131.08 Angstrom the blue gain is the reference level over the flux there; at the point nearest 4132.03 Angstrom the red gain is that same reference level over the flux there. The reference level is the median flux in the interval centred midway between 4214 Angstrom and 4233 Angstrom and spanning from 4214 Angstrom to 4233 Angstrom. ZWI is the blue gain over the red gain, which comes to 0.82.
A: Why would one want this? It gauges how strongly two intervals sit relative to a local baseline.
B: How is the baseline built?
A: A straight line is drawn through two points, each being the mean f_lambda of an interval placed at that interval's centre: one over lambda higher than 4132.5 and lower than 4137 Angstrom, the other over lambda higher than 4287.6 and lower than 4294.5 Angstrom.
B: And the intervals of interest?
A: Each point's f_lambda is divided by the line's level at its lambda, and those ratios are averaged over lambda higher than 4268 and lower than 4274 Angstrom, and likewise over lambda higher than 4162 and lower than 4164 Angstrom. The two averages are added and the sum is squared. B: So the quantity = 4.7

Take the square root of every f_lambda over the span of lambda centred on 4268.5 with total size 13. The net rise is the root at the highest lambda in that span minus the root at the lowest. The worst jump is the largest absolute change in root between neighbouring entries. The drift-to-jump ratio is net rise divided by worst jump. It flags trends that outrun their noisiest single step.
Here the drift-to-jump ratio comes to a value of -1.2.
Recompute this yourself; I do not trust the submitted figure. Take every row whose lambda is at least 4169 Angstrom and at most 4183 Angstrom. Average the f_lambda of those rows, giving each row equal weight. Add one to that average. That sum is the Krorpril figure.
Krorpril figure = 35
